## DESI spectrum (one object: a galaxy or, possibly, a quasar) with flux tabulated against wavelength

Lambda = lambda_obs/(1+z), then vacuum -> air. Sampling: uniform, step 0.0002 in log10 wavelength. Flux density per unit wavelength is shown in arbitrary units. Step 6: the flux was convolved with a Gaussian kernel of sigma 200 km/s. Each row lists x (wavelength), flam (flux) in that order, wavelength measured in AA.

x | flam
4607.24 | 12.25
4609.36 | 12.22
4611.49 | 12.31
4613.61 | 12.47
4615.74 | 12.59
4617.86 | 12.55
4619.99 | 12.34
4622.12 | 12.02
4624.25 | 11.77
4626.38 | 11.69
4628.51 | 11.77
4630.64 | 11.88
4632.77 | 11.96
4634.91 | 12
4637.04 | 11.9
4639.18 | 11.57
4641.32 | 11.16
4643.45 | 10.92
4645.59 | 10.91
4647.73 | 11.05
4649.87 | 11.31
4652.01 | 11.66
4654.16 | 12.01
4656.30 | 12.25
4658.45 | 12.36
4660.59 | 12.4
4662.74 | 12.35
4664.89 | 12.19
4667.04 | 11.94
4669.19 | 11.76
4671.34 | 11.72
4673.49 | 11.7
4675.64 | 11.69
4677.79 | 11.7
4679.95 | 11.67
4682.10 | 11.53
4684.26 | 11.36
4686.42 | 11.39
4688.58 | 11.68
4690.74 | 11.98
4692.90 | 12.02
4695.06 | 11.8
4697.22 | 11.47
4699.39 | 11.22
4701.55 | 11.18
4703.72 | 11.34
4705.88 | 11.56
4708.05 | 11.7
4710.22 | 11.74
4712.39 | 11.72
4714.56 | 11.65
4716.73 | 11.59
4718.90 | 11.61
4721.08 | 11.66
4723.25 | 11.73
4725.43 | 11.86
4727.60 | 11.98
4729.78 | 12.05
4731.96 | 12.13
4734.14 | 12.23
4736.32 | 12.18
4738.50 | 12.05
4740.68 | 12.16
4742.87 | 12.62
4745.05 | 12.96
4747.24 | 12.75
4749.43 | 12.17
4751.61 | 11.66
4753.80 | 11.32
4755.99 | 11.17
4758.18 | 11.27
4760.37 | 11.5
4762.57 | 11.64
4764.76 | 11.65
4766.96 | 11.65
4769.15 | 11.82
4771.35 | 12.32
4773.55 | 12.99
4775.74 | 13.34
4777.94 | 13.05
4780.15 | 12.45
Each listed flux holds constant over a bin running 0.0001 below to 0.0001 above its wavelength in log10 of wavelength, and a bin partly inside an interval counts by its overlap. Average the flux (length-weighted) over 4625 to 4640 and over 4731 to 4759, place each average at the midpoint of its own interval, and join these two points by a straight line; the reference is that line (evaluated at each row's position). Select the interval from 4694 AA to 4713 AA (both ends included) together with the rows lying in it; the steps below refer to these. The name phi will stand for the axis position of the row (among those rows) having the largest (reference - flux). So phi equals 4701.55 AA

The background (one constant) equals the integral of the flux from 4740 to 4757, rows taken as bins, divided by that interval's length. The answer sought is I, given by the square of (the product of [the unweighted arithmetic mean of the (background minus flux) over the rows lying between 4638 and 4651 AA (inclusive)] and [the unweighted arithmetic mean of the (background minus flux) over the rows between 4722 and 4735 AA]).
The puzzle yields 0.010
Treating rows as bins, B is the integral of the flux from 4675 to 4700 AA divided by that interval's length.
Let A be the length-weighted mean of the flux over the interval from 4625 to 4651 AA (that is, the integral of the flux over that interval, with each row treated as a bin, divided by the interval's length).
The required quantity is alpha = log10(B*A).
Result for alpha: 2.13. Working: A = 11.5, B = 11.6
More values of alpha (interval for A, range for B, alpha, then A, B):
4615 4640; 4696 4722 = 2.14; 12.0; 11.5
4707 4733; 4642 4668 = 2.14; 11.8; 11.8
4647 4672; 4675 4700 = 2.14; 11.9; 11.6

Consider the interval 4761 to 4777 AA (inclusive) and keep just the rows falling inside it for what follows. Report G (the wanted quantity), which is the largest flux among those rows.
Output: 13.34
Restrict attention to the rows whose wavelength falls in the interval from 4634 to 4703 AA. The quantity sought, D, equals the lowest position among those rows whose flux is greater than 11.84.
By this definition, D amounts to 4634.91 AA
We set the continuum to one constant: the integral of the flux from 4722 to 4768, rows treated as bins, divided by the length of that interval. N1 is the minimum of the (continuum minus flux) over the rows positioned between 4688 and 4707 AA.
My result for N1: -0.1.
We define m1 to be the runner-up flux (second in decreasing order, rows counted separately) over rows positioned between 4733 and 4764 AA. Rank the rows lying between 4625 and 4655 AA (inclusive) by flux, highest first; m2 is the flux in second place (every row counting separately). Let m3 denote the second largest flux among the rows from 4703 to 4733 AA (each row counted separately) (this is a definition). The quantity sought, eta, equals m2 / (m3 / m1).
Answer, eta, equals 12.7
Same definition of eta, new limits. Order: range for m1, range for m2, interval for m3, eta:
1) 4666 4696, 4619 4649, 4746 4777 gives 11.1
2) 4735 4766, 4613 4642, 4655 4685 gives 12.9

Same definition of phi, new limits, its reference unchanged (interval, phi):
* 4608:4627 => 4626.38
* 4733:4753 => 4751.61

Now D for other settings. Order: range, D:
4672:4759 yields 4690.74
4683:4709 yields 4690.74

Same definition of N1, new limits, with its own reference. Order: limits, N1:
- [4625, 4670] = -0.5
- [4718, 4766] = -1.0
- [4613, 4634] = -0.7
